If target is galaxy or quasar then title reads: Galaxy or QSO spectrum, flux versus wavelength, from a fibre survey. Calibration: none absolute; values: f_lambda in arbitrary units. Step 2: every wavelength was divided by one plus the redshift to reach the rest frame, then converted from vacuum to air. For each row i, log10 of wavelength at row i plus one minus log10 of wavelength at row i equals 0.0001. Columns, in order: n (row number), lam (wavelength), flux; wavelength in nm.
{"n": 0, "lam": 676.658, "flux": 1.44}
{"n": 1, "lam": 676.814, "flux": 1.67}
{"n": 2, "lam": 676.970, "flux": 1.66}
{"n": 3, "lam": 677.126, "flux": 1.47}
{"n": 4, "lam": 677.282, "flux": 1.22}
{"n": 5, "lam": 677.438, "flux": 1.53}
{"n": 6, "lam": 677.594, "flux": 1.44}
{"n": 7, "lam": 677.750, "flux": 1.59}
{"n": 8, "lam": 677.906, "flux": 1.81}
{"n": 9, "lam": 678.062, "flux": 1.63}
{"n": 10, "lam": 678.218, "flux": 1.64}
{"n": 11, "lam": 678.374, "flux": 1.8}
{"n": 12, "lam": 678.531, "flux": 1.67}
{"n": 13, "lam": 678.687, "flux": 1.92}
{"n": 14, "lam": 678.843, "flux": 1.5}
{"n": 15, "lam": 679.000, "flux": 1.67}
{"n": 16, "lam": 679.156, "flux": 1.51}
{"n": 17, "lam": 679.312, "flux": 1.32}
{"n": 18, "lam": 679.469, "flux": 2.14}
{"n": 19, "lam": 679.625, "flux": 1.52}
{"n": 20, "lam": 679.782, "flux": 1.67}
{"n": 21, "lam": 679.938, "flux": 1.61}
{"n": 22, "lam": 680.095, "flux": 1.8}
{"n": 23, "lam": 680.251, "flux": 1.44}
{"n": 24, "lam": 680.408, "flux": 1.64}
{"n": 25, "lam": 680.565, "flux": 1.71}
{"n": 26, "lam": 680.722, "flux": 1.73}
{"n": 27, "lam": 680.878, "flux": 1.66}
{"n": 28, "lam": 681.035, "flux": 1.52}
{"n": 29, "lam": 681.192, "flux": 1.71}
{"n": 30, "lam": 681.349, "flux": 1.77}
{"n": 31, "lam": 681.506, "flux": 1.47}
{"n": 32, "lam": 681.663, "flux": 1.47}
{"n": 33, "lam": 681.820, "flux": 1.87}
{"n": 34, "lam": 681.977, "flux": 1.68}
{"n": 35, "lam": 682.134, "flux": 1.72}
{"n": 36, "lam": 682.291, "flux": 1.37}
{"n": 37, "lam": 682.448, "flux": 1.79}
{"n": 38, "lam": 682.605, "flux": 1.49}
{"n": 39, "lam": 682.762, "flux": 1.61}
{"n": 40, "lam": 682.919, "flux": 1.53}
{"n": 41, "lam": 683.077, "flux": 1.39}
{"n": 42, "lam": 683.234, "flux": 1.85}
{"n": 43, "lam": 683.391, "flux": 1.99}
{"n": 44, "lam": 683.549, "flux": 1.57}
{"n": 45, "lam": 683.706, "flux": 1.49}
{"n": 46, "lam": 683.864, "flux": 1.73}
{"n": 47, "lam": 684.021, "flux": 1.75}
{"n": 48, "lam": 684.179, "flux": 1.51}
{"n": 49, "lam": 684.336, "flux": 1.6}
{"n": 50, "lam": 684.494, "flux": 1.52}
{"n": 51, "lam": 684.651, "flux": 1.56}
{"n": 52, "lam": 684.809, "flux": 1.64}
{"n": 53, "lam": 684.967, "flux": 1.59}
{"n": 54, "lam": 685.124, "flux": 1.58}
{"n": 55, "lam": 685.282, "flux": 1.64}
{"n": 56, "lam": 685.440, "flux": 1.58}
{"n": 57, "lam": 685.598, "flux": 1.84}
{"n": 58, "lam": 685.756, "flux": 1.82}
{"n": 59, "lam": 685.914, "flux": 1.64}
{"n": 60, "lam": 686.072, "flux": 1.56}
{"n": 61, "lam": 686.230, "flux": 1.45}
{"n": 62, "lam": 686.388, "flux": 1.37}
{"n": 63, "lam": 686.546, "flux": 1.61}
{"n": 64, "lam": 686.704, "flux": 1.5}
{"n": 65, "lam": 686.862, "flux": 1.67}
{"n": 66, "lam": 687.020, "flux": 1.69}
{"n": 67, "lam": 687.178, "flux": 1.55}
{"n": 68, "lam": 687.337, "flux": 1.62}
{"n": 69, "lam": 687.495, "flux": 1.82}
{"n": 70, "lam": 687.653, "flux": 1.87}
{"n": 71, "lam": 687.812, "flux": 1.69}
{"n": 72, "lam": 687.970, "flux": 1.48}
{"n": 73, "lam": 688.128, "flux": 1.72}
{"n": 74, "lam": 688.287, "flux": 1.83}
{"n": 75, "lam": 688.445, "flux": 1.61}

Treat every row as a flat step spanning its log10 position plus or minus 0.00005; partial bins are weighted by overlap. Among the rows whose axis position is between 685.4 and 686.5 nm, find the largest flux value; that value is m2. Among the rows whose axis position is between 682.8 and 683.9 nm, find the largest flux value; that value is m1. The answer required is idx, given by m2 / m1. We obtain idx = 0.92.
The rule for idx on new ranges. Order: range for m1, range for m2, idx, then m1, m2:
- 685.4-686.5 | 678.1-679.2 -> 1.04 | 1.84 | 1.92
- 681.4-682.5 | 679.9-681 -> 0.96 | 1.87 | 1.8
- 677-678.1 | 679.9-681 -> 0.99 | 1.81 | 1.8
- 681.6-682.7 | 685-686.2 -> 0.98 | 1.87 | 1.84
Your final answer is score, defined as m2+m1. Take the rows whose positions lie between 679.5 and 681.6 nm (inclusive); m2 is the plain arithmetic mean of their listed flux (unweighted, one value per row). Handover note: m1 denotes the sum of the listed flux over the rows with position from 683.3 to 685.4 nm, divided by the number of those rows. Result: 3.26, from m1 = 1.63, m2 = 1.635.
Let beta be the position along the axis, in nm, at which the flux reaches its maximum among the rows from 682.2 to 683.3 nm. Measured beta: 683.234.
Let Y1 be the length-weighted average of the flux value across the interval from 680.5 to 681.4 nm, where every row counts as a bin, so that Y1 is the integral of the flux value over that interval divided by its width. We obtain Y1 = 1.68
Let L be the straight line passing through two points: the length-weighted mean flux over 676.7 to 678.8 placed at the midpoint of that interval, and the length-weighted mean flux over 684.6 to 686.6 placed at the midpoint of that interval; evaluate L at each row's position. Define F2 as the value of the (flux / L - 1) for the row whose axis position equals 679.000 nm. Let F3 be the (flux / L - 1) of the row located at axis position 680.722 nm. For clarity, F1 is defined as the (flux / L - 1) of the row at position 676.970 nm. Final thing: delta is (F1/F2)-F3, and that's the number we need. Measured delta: 1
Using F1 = 0.03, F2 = 0.04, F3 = 0.07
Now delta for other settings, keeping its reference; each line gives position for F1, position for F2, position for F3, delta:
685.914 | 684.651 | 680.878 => -1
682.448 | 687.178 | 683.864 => -3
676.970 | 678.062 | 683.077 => 3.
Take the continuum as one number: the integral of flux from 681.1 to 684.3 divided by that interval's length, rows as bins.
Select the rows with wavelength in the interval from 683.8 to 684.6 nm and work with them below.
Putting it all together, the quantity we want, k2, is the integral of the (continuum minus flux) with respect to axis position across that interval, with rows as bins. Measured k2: 0.02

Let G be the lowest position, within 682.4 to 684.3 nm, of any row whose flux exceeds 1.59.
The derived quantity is 682.448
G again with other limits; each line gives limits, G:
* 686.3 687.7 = 686.546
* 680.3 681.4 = 680.408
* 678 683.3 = 678.062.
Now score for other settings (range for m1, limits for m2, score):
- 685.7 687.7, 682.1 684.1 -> 3.27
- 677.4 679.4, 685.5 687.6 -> 3.24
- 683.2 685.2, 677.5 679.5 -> 3.31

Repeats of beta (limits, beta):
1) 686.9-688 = 687.653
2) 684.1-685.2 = 684.809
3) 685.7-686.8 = 685.756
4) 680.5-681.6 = 681.349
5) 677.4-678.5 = 677.906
